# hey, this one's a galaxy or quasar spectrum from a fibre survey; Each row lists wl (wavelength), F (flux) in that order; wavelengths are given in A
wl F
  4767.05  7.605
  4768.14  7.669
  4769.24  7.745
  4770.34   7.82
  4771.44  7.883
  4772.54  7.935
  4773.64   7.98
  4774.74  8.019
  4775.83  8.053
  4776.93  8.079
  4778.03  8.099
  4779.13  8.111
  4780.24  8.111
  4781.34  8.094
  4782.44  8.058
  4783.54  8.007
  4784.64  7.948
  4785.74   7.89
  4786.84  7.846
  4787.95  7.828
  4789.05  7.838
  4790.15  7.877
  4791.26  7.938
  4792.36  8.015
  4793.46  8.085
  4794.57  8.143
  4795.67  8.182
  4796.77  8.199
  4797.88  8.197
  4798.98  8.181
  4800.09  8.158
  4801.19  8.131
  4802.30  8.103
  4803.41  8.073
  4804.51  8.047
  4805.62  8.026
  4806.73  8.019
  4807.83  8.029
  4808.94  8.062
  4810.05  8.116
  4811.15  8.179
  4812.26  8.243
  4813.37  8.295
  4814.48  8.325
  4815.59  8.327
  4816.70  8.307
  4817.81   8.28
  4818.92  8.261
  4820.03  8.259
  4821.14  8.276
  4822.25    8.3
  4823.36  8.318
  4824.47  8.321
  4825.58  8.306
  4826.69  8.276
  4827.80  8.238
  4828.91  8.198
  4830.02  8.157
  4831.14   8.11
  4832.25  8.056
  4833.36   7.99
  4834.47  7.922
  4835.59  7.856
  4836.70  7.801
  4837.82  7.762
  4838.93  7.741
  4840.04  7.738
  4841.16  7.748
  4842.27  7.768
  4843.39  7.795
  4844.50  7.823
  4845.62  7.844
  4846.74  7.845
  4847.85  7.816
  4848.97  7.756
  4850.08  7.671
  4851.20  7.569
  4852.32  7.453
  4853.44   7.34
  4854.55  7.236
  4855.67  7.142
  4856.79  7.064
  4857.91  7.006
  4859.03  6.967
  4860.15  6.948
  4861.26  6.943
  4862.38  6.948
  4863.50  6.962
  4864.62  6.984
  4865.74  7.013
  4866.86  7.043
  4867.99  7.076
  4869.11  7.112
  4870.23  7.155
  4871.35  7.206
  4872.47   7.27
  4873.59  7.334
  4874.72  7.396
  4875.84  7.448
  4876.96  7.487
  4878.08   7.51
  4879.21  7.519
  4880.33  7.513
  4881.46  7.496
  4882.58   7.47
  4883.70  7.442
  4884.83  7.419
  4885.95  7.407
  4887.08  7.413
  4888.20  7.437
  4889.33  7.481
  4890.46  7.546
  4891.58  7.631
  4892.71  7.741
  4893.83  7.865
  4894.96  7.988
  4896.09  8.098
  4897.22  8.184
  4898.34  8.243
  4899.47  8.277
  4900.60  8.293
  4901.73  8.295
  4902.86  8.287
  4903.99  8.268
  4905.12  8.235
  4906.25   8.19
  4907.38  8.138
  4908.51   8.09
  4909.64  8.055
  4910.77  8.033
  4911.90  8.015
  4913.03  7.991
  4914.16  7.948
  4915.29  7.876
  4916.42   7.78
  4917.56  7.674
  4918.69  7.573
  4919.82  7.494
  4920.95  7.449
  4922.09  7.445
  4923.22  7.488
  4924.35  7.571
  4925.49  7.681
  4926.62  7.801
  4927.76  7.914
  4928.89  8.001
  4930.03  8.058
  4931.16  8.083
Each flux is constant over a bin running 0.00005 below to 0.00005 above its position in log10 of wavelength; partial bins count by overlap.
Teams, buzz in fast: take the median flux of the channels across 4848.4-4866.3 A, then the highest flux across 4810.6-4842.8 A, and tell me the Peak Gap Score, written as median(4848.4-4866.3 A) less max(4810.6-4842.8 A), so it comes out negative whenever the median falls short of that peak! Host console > -1.3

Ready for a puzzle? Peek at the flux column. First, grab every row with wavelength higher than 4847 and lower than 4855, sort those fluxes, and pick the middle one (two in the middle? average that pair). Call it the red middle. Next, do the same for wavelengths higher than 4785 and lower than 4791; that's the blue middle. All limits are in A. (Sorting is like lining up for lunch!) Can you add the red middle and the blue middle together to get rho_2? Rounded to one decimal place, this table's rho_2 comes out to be 15.4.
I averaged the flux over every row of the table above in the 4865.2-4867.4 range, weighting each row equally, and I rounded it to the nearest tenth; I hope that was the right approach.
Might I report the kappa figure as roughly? 7.0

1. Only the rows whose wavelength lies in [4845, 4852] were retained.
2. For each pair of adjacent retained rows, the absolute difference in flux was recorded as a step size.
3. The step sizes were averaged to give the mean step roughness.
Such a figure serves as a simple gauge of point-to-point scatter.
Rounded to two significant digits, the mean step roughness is 0.055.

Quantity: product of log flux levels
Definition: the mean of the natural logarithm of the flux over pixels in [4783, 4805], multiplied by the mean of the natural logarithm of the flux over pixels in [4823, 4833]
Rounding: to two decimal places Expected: 4.39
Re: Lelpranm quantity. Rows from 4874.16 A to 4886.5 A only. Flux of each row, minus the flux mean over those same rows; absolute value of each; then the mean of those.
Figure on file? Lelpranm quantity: 0.038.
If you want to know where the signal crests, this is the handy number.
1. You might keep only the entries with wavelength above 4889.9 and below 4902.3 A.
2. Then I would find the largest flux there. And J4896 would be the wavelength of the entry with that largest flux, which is 4901.73 A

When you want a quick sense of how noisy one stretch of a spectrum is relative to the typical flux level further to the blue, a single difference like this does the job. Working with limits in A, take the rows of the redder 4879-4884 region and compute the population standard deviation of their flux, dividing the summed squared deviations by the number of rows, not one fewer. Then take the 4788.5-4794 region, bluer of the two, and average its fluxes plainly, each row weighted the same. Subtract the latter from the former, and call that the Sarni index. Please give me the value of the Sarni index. -7.9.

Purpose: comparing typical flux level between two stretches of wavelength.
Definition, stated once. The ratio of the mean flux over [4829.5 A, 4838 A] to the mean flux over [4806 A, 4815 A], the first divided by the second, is 0.98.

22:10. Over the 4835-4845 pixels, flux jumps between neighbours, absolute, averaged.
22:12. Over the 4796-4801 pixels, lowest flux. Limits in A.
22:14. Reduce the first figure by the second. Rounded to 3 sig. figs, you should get -8.13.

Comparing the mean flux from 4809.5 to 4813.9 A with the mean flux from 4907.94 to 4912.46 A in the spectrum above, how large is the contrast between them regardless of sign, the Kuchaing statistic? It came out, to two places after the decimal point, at 0.16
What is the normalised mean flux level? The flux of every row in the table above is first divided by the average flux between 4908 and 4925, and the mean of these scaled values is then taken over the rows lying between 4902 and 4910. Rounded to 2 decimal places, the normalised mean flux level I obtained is 1.05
